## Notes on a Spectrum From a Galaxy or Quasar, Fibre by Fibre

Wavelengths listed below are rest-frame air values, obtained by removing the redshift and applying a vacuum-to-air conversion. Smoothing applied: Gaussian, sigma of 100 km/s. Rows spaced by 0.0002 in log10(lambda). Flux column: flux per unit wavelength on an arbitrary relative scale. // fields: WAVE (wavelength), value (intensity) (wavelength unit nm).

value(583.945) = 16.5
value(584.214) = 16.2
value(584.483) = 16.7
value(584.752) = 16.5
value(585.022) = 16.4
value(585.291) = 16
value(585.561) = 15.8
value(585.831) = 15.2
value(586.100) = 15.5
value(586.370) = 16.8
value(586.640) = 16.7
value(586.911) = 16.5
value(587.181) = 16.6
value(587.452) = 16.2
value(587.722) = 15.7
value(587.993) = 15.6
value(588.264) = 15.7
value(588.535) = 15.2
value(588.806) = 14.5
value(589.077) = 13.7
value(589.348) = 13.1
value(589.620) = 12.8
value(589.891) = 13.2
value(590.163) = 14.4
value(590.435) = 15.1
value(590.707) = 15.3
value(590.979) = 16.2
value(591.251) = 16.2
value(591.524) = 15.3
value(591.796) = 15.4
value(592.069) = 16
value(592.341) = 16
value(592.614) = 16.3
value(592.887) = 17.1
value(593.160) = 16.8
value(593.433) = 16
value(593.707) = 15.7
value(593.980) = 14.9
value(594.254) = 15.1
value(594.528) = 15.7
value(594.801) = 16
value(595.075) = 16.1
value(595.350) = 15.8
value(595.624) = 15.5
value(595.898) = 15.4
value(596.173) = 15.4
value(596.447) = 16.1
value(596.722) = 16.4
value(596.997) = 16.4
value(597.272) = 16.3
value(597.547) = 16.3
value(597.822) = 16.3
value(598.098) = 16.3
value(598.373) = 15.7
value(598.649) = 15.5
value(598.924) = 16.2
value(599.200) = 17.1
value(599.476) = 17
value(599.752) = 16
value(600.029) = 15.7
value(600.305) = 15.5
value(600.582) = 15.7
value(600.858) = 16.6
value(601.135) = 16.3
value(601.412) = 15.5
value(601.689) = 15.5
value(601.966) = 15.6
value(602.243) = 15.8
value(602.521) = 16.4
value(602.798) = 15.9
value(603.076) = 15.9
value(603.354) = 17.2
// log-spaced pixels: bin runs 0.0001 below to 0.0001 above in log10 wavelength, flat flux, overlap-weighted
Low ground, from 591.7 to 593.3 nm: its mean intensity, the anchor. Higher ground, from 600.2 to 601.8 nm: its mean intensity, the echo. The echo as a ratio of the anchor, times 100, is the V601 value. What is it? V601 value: 97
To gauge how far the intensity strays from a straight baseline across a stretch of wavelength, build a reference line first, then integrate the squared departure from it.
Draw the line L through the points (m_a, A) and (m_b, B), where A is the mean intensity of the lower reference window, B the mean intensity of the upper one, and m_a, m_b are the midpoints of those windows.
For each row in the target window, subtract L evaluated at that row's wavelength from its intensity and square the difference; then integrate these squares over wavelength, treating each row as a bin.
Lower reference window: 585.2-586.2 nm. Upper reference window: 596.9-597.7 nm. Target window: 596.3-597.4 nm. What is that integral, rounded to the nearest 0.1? 0.0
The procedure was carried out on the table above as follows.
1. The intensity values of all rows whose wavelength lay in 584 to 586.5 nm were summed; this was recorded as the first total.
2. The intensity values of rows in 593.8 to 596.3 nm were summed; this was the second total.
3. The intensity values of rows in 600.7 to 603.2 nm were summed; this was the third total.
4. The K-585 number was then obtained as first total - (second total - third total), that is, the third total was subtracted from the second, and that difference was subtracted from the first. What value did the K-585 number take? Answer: 149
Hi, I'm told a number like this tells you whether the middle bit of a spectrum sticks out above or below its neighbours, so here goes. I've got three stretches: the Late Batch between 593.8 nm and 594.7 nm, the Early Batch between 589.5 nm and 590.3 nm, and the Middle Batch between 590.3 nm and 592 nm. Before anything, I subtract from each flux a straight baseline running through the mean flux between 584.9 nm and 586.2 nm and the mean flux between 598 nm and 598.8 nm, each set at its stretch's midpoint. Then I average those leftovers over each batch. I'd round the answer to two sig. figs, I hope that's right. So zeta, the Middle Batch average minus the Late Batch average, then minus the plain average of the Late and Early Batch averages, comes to 1.8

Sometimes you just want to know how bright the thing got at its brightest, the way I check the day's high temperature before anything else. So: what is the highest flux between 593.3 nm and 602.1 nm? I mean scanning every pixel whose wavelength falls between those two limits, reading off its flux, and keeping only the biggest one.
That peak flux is 17.1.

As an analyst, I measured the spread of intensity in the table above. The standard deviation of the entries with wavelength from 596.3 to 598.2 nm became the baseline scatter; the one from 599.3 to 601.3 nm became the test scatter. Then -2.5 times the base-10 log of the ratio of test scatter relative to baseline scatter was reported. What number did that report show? -1.8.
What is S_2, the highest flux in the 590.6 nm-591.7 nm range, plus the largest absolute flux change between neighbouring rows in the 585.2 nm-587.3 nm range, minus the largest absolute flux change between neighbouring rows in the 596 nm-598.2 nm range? 16.8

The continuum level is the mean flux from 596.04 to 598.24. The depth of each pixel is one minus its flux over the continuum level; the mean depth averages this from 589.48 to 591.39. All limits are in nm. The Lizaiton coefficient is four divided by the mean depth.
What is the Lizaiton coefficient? 45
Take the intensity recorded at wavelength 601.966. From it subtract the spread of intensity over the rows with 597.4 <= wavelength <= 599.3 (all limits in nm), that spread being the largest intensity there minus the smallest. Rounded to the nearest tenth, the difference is 14.0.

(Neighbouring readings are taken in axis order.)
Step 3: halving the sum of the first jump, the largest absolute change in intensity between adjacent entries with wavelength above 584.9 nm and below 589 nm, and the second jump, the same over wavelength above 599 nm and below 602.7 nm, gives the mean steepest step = 1.15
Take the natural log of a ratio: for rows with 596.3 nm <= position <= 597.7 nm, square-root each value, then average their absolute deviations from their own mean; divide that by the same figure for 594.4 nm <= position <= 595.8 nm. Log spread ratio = -0.8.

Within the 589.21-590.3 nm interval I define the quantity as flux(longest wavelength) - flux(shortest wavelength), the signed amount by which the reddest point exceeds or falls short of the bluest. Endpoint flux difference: 1.3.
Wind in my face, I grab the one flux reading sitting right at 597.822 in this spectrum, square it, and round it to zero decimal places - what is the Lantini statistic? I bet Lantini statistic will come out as 266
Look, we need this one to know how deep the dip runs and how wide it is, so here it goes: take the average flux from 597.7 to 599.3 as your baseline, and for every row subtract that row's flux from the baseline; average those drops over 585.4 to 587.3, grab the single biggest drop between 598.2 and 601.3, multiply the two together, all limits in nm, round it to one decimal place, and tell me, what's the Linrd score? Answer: 0.0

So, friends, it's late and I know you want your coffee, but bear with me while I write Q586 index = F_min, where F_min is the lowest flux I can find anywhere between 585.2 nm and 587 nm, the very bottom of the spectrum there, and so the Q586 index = 15.2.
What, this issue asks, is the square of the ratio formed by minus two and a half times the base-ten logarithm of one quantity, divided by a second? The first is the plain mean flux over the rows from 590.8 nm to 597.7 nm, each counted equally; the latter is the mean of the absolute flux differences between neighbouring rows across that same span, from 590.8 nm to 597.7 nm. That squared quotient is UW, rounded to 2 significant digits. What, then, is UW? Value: 83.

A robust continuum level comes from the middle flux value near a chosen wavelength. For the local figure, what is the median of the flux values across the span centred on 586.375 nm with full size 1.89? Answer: 16.5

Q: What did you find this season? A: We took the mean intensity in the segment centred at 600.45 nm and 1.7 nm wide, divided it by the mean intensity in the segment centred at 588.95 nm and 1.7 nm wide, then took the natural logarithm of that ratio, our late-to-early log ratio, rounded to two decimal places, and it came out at 0.12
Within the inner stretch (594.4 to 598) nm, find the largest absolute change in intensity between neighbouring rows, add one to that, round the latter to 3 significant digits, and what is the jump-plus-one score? 1.70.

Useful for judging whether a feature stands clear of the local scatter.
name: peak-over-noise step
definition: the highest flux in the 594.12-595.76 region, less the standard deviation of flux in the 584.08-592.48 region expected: 15.0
